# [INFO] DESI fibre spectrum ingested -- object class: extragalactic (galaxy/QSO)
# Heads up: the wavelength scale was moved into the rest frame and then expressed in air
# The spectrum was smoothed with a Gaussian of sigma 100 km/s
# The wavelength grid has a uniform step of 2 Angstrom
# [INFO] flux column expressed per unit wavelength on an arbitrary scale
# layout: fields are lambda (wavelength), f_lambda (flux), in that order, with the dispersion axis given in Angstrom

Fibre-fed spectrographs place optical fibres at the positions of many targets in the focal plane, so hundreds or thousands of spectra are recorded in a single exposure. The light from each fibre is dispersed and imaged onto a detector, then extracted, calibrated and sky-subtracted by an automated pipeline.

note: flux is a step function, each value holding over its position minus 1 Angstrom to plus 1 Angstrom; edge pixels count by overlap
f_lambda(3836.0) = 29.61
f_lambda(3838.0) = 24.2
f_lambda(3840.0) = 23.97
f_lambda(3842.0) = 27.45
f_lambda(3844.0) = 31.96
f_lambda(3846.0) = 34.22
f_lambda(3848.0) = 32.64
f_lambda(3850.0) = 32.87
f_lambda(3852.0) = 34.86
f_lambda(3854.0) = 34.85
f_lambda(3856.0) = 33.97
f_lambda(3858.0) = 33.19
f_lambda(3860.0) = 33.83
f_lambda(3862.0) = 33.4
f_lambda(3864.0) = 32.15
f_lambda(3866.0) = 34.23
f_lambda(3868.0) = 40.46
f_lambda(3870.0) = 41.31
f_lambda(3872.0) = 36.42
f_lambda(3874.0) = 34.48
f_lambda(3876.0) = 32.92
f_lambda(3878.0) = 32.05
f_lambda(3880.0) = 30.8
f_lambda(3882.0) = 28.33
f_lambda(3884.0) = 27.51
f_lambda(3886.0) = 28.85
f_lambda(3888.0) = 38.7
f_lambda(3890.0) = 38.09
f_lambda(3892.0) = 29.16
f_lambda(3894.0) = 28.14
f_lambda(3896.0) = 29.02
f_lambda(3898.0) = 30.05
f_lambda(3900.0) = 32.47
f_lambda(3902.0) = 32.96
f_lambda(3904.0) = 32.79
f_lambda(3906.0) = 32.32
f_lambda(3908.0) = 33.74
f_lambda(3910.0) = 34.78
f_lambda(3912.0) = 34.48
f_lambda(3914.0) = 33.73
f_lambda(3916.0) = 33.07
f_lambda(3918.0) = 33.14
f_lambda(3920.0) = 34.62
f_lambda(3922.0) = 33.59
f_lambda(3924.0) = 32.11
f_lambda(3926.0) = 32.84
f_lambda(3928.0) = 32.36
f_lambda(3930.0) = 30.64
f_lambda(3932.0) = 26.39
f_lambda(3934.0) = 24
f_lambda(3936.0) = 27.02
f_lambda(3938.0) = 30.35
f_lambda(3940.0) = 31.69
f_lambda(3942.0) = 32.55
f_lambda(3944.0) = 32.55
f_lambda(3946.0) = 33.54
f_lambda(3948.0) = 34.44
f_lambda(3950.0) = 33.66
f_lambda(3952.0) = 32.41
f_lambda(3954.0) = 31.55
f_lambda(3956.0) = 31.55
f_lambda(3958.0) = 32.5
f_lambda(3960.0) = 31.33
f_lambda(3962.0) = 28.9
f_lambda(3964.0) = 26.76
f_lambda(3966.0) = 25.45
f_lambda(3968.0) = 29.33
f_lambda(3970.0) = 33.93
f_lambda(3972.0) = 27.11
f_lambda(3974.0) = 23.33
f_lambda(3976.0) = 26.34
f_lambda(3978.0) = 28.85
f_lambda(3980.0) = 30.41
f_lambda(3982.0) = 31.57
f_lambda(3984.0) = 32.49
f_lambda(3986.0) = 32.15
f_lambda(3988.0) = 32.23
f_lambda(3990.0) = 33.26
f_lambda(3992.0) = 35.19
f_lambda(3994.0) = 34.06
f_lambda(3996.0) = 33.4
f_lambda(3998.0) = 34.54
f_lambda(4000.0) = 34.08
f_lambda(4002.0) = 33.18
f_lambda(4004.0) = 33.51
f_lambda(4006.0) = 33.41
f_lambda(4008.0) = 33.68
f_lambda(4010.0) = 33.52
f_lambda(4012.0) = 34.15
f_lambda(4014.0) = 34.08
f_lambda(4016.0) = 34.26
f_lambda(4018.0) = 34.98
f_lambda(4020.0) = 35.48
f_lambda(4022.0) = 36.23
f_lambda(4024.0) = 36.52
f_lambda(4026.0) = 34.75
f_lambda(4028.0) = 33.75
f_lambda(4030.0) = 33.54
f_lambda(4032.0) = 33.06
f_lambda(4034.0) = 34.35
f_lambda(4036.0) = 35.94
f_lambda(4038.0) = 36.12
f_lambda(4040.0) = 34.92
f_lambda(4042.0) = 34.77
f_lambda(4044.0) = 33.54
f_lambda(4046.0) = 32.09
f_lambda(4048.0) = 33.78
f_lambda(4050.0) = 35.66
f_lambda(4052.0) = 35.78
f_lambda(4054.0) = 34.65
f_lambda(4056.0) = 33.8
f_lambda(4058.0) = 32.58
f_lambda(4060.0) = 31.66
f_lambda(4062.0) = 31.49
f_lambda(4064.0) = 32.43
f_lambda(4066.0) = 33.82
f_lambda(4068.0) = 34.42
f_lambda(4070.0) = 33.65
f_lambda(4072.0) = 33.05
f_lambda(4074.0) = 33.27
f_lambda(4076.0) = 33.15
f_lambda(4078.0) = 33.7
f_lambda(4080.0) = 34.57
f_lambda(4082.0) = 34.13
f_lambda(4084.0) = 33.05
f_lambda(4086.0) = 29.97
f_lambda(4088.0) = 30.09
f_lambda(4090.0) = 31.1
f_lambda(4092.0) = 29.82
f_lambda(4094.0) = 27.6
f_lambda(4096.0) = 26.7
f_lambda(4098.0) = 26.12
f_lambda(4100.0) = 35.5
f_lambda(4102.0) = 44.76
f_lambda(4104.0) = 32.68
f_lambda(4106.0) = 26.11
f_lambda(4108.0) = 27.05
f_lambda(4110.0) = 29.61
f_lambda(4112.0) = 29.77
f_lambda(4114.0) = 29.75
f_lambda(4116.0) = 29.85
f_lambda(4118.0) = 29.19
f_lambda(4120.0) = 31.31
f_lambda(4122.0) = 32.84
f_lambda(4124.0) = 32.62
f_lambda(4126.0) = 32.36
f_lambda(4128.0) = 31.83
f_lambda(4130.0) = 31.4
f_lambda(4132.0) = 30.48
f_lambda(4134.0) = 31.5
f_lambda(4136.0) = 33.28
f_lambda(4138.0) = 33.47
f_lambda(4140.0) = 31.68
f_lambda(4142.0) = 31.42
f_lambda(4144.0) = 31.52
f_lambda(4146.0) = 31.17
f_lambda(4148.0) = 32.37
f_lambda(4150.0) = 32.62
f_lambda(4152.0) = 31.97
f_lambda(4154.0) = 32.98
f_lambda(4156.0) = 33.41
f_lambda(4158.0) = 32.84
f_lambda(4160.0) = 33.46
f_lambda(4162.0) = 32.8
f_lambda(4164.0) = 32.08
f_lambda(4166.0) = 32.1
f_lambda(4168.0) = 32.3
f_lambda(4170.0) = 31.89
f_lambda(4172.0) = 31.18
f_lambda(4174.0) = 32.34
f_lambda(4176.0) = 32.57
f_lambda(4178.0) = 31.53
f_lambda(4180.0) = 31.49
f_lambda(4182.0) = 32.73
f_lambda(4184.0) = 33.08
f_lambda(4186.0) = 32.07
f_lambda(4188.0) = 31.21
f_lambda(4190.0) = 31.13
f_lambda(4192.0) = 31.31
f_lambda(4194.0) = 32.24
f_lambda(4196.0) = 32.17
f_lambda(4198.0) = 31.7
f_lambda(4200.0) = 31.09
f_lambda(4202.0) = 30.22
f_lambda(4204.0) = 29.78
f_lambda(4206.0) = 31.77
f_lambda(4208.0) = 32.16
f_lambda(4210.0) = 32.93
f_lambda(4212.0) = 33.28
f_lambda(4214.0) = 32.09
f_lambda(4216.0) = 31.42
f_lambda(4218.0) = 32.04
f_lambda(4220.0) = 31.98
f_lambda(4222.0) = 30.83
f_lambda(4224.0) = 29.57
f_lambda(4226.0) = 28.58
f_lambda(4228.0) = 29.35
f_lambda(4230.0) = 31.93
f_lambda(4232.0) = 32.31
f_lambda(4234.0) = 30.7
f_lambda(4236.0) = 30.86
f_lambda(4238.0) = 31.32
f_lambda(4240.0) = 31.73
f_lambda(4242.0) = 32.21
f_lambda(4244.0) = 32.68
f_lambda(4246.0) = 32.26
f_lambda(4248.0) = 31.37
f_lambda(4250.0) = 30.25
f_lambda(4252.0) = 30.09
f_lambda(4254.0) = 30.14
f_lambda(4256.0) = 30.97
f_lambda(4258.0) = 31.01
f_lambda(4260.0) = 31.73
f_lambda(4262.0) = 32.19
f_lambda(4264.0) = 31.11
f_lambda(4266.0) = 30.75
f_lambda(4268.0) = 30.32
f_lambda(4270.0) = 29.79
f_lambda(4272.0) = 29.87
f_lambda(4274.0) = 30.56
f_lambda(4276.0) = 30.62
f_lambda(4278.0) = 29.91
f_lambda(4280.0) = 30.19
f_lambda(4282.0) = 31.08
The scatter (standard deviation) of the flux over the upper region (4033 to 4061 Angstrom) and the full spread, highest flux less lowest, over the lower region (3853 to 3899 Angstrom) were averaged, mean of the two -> 7.6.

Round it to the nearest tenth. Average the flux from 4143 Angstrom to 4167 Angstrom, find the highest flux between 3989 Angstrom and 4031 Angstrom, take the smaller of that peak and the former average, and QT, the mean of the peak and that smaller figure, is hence 34.5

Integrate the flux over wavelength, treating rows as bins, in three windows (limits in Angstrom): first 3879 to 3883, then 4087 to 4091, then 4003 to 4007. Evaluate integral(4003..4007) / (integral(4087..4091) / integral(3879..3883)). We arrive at 129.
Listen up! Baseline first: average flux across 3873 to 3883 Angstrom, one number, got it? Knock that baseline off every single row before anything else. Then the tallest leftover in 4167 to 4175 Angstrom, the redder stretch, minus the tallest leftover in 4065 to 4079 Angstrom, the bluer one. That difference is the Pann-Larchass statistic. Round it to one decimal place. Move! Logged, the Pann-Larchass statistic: -2.1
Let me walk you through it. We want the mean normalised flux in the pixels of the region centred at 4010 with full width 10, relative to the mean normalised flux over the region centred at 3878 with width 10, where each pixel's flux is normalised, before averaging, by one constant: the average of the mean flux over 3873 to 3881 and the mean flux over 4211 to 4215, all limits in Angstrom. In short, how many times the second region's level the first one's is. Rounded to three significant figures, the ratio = 1.06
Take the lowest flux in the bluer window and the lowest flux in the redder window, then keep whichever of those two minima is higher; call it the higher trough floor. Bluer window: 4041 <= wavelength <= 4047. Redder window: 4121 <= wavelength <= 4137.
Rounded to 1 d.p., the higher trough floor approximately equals 32.1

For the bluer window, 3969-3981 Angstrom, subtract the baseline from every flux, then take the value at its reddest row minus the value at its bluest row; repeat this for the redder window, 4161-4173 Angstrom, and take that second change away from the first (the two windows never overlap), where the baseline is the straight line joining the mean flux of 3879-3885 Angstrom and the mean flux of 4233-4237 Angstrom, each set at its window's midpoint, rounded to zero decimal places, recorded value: -2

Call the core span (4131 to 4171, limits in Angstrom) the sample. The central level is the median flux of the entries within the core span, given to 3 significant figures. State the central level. 32.2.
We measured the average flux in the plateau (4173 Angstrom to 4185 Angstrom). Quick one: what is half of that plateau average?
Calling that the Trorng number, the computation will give 16.1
